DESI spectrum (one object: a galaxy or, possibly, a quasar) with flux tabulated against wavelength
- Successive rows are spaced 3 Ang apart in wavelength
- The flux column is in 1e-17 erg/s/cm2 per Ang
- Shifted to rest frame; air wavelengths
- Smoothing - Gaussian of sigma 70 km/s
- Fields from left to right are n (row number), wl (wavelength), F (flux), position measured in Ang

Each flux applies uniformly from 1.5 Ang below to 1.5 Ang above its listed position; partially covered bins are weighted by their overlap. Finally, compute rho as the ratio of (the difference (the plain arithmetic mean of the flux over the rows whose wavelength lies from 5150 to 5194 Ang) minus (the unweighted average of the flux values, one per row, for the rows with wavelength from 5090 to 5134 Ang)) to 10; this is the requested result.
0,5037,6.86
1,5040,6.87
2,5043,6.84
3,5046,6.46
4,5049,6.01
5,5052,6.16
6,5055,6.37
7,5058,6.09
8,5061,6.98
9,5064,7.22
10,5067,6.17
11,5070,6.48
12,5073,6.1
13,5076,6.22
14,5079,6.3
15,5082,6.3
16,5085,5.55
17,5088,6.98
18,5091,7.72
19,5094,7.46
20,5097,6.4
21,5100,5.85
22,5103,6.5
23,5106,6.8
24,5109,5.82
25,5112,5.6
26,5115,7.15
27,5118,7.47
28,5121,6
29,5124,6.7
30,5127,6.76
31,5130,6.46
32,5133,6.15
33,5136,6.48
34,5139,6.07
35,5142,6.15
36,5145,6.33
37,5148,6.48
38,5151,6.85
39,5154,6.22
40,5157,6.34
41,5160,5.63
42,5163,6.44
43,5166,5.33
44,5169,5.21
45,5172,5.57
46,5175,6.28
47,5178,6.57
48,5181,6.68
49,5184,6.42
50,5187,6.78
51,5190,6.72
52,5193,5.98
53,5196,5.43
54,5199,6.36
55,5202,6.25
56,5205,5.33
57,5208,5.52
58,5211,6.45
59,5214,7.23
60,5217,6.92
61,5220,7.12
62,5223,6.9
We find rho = -0.04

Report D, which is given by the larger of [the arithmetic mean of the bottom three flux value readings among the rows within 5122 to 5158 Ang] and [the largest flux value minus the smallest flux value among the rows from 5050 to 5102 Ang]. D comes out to 6.12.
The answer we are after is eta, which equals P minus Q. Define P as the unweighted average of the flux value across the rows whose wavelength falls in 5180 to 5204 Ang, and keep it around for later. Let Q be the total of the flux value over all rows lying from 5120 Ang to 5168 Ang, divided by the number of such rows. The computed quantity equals 0.1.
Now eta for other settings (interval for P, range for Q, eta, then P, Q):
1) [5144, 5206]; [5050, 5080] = -0.3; 6.15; 6.41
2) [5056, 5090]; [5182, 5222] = 0.1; 6.40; 6.35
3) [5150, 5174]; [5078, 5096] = -0.8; 5.95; 6.72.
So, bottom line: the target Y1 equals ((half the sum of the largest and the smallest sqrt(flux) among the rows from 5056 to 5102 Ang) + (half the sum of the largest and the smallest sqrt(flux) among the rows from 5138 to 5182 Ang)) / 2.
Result 2.51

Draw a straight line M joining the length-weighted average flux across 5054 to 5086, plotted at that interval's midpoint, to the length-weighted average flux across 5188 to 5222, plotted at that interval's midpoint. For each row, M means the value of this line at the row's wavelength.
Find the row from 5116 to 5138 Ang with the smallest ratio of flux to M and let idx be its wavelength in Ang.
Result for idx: 5121 Ang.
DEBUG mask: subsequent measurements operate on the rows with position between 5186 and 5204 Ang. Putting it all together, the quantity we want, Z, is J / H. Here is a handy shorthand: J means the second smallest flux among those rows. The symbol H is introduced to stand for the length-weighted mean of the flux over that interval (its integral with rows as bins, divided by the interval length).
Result 0.962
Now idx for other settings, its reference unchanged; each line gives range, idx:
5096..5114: 5112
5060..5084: 5073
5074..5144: 5085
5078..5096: 5085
